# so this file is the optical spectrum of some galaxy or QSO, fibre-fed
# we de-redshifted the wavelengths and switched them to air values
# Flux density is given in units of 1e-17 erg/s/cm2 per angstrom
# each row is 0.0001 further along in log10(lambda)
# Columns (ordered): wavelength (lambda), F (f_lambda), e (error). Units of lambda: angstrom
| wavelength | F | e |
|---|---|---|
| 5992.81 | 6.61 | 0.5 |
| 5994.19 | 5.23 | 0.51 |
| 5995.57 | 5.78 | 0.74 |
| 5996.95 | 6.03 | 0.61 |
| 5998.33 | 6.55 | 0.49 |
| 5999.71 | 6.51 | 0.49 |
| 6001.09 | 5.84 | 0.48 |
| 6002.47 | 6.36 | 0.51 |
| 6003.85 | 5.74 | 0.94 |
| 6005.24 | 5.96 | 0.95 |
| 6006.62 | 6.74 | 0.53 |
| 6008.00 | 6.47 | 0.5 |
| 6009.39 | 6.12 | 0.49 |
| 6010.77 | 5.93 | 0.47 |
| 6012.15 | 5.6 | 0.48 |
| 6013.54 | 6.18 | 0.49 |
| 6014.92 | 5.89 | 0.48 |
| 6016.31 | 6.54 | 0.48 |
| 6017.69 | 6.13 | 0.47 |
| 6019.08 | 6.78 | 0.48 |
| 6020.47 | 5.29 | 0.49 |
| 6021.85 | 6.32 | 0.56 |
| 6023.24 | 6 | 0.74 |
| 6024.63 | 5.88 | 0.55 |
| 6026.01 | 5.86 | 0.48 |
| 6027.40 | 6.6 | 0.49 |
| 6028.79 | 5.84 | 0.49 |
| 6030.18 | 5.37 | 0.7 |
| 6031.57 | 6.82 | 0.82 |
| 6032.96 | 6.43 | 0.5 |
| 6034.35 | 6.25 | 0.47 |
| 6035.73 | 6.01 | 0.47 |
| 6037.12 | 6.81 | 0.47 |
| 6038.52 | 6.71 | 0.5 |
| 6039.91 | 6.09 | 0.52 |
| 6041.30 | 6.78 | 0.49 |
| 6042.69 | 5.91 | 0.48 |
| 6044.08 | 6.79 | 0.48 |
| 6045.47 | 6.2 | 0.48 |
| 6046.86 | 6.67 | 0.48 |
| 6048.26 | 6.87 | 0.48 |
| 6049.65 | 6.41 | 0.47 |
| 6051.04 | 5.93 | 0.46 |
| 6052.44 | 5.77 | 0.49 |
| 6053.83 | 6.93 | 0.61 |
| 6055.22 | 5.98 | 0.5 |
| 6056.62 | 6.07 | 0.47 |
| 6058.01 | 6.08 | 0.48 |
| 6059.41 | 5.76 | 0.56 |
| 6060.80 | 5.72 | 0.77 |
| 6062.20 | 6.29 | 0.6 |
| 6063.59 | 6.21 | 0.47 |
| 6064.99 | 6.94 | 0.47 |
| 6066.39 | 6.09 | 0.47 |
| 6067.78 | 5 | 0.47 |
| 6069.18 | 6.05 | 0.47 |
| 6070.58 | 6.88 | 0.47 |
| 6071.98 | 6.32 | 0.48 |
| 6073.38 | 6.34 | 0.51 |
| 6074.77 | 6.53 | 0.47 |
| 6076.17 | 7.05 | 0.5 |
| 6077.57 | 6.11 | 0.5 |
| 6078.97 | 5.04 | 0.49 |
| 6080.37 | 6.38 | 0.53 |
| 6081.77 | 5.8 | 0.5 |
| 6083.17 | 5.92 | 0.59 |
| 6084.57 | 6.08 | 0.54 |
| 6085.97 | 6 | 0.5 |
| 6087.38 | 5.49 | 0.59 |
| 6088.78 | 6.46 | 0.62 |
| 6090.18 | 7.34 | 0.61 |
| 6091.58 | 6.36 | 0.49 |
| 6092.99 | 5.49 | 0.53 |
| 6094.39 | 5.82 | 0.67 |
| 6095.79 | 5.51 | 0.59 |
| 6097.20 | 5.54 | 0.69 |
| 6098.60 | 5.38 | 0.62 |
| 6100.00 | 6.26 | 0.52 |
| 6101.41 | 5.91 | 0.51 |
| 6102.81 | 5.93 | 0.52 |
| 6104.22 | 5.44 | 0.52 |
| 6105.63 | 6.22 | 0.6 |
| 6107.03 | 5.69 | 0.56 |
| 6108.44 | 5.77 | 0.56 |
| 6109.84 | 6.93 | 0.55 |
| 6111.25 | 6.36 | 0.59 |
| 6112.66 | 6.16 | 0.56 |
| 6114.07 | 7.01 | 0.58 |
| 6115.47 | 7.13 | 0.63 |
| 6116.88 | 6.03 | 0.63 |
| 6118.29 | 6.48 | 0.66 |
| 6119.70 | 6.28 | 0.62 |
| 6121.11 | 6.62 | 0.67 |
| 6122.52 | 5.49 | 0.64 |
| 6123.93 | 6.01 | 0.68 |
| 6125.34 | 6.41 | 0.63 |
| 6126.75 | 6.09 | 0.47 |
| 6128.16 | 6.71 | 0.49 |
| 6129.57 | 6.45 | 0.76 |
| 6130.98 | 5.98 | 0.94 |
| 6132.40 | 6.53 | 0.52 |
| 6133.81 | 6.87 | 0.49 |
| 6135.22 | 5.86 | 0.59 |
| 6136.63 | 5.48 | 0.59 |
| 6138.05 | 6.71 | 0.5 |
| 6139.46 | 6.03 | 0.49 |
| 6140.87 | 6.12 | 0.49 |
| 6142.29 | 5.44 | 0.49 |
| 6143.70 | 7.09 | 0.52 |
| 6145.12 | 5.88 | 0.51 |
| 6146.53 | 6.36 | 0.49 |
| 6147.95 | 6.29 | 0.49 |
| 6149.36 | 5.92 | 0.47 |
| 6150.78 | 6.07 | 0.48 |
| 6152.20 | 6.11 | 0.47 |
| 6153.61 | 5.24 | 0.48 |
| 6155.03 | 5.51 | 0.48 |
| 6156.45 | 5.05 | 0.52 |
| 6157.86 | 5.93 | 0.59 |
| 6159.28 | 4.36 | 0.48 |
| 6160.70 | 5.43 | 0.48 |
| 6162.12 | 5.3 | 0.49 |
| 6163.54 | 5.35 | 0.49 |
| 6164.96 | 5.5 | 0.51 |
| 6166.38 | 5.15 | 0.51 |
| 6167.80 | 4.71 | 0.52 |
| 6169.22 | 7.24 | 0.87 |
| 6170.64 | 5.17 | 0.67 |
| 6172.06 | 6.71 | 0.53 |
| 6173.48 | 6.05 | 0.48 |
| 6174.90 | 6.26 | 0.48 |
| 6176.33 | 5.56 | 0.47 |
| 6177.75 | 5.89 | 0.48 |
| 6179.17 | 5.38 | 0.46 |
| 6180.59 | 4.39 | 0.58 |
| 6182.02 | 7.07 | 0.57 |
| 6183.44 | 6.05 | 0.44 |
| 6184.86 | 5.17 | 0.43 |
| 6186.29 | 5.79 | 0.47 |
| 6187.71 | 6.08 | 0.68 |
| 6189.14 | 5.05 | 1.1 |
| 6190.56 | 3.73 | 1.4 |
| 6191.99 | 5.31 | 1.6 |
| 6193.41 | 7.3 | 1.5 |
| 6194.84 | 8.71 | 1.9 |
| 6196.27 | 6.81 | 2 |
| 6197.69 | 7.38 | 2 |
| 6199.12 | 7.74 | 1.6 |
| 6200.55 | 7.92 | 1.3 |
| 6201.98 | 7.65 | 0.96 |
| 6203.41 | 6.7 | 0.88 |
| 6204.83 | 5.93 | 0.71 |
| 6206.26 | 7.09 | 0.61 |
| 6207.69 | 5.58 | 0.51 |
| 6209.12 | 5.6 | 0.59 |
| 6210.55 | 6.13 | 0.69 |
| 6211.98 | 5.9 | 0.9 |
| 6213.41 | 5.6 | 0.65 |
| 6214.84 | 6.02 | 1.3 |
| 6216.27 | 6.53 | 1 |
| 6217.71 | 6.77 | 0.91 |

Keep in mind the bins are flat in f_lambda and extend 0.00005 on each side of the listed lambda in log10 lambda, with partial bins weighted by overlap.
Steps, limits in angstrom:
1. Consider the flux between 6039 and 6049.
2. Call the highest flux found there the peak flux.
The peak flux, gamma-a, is 6.87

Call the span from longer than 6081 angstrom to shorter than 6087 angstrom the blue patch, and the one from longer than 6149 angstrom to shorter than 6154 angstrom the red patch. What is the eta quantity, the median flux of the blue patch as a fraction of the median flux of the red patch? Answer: 0.99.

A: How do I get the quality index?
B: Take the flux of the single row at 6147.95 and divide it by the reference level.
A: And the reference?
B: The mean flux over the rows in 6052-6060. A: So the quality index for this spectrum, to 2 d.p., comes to 1.03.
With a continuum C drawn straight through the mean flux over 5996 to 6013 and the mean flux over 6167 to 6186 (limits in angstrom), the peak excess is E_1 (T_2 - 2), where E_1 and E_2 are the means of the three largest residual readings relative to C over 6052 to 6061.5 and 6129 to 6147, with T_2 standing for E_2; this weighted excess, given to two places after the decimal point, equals -0.31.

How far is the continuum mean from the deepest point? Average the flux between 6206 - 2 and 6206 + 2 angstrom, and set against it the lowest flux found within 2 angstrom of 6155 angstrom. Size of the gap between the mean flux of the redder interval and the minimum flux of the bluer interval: 1.2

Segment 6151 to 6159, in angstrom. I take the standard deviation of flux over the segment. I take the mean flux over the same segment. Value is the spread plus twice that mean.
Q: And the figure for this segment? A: 11.5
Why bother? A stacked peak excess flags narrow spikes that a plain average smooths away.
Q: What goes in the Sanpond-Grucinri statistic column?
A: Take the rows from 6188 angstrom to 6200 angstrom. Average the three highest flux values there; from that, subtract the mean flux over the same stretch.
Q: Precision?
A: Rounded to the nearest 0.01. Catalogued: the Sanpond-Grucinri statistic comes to 1.44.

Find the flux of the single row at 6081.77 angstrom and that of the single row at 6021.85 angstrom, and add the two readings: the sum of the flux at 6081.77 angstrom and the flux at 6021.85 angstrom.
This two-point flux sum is 12.1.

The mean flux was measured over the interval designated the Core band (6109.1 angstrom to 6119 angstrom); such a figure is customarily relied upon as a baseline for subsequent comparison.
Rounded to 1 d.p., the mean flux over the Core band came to 6.6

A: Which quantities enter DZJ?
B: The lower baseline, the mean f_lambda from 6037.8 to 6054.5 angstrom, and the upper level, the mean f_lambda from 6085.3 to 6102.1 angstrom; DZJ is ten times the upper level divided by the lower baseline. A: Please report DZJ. 9.3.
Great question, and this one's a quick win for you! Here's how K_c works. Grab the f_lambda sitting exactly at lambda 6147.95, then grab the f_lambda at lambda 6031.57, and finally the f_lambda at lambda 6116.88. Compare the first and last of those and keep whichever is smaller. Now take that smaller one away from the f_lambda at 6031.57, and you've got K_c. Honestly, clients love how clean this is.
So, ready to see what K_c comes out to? 0.79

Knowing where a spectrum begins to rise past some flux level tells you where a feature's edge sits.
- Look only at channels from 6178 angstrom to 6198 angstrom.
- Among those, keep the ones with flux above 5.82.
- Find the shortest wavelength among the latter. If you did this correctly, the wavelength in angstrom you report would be 6182.02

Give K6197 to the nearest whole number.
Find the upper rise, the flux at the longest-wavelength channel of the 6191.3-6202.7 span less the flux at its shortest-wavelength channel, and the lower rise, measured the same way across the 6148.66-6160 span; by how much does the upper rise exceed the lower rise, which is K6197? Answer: 4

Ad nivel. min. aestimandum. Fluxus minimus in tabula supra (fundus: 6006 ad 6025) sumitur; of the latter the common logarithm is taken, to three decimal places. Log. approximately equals 0.723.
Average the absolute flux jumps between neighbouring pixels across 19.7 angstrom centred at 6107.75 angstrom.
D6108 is 0.55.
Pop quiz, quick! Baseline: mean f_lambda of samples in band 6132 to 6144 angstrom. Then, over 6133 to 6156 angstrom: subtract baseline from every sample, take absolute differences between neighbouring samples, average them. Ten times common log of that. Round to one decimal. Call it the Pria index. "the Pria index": -2.1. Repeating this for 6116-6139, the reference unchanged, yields -2.6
